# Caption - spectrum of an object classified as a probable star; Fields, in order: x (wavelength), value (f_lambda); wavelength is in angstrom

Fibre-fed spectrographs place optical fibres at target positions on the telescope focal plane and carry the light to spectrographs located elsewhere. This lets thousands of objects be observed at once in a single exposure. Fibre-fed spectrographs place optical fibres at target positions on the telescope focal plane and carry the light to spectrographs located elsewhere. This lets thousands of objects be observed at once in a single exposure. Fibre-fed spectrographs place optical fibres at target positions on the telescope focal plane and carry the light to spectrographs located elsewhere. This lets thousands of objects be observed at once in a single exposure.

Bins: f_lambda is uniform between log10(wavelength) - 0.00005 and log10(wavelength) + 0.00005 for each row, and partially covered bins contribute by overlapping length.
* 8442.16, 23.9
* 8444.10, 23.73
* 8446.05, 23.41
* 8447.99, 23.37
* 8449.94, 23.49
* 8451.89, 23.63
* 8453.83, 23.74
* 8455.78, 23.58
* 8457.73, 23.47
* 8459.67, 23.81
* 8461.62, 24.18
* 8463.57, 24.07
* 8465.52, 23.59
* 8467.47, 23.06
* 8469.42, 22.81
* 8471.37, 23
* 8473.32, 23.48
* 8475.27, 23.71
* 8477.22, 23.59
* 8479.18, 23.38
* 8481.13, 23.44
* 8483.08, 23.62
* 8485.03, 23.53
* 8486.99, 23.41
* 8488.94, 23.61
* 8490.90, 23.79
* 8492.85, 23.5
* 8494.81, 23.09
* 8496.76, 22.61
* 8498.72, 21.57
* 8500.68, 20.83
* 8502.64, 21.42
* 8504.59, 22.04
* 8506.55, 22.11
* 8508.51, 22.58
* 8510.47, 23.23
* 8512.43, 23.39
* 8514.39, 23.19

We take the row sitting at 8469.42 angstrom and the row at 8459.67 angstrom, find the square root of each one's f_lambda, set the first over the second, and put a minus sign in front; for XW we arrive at -0.979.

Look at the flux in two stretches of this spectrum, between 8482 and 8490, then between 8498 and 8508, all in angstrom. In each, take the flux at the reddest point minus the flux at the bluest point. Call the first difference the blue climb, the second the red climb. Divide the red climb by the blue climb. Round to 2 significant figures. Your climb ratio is -54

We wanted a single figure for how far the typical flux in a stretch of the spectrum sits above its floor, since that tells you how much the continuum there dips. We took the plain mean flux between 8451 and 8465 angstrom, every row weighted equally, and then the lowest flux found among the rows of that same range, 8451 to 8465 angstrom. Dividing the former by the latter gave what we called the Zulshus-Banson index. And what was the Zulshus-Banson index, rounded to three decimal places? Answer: 1.013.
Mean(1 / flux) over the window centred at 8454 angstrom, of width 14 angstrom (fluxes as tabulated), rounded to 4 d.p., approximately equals 0.0424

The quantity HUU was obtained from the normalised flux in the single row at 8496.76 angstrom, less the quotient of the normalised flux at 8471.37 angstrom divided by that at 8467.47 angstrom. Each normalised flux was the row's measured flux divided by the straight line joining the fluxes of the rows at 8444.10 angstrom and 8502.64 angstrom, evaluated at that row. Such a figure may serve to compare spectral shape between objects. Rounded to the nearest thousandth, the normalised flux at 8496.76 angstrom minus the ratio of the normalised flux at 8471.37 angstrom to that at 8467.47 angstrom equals 0.040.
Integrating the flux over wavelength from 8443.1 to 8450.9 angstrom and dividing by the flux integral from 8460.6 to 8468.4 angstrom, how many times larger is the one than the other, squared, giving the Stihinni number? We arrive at 0.98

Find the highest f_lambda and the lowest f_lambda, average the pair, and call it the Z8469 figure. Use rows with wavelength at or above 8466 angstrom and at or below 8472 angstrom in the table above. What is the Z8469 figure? 22.9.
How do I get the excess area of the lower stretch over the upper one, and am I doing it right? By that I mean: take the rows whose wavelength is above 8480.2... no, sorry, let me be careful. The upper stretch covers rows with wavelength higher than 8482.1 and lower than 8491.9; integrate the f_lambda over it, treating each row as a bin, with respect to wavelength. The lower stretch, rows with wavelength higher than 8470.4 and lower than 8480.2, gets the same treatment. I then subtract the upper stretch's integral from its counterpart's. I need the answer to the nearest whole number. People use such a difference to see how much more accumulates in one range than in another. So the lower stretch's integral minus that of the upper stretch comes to -2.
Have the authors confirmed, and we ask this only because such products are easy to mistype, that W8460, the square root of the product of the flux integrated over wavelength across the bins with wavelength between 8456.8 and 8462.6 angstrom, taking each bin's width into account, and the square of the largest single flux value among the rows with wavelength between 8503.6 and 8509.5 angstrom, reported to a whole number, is 266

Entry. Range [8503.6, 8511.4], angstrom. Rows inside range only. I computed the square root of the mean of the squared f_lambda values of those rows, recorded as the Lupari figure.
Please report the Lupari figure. 22.5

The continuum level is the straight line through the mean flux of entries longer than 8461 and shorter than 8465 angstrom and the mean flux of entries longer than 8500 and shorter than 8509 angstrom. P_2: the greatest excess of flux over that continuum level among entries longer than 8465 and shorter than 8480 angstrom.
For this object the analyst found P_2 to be 0.3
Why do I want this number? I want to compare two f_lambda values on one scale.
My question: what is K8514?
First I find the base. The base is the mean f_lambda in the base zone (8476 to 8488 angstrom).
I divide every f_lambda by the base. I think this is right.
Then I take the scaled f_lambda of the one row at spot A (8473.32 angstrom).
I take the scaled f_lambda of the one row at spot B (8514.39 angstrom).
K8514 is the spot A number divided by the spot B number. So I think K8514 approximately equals 1.01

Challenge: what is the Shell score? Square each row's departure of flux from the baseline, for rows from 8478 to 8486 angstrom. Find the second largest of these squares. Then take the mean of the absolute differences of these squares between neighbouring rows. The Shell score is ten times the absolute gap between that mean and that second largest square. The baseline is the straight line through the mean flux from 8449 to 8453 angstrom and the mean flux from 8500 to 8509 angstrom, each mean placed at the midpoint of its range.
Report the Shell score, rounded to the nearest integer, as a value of 9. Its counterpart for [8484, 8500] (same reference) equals 12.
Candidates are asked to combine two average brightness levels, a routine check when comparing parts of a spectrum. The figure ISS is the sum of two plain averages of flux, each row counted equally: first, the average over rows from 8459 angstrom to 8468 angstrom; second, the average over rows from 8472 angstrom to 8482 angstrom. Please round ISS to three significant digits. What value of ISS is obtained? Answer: 47.3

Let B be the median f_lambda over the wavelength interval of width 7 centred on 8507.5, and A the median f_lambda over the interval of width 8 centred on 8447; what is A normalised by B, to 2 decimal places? 1.05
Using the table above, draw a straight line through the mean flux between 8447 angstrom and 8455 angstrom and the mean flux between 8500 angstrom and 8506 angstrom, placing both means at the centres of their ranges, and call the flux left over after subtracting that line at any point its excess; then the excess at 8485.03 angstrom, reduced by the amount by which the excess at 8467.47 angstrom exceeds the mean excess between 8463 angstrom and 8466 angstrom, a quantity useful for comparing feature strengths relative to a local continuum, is 2.0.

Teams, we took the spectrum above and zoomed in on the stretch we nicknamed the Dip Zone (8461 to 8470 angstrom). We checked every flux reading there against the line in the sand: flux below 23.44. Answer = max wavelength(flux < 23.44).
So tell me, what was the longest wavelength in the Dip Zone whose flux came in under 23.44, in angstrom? 8469.42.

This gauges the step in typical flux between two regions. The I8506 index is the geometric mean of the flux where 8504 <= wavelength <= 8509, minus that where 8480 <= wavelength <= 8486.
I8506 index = -1.3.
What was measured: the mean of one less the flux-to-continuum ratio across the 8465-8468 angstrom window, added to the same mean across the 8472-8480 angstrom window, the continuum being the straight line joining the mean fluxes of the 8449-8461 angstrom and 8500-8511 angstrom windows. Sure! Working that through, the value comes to -0.03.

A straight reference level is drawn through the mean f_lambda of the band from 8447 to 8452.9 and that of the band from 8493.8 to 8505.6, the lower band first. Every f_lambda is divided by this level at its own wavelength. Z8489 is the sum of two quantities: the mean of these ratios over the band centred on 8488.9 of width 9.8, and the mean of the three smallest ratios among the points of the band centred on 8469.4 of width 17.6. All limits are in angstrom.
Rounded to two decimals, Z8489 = 2.06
